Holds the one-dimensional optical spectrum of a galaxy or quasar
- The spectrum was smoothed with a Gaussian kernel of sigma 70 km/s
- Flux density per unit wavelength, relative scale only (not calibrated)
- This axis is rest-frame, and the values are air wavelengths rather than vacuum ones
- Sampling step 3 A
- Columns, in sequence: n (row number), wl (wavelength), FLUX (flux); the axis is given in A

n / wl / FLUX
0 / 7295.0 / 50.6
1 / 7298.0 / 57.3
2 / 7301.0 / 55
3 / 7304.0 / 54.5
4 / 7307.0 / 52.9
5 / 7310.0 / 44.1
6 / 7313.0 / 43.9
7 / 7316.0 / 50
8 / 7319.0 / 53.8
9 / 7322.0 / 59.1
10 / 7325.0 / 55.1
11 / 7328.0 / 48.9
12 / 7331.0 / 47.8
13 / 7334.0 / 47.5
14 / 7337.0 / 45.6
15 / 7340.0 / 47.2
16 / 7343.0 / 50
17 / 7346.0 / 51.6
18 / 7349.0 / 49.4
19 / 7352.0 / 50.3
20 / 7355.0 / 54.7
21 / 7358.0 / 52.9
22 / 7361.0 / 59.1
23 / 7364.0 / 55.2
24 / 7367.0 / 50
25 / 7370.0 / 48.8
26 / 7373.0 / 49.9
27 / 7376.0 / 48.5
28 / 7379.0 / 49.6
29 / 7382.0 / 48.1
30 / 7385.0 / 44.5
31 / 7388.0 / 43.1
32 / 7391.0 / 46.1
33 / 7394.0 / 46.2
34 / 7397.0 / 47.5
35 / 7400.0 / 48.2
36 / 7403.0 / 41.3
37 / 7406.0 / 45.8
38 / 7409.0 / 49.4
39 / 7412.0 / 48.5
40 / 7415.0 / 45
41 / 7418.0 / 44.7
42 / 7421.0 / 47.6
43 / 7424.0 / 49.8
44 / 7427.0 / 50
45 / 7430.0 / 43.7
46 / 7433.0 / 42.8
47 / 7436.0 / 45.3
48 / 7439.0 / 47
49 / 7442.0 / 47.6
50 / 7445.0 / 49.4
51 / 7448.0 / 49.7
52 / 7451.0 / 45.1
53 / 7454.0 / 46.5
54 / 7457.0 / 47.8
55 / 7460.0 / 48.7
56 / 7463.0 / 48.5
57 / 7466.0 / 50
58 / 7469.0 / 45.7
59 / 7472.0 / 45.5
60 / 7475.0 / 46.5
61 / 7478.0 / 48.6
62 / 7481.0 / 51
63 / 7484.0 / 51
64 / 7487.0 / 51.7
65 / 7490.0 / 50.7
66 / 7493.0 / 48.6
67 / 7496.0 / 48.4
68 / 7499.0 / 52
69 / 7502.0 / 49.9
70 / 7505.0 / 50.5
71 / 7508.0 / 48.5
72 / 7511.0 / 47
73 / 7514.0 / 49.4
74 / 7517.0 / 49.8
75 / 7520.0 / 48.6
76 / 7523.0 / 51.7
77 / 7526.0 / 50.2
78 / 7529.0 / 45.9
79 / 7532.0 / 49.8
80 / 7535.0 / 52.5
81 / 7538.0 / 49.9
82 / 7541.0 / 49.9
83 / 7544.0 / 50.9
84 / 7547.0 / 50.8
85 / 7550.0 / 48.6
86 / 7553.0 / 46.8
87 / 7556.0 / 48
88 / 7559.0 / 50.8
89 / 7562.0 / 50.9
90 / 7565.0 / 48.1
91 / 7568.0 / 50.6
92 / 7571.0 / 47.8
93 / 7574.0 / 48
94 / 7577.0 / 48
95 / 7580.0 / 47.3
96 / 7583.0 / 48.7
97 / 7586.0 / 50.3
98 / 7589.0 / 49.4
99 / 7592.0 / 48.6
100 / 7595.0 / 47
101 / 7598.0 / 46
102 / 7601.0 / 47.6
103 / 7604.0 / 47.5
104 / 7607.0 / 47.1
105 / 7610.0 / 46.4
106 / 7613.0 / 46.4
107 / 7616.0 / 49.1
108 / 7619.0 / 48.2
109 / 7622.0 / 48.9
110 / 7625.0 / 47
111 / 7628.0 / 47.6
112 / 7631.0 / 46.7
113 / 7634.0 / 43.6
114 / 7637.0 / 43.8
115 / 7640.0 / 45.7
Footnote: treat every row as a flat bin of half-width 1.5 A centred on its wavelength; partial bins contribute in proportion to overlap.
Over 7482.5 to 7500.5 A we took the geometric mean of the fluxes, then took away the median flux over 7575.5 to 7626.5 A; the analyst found 2.8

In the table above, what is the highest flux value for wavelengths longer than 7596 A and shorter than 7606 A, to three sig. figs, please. 47.6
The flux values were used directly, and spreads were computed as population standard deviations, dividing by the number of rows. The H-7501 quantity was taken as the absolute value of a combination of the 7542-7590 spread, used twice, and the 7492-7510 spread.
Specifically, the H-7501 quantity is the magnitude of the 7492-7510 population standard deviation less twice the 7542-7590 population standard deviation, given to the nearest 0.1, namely 1.5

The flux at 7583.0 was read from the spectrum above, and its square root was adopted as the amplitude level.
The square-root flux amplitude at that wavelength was 6.98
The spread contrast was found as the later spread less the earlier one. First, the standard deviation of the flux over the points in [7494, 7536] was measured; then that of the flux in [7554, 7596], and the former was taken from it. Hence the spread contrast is -0.5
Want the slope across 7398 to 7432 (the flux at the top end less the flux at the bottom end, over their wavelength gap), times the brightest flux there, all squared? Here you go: 56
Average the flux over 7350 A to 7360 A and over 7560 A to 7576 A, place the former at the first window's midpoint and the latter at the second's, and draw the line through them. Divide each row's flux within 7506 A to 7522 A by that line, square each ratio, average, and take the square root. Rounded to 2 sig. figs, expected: 0.97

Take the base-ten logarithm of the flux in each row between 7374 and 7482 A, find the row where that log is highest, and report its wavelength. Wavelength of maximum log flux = 7481.0 A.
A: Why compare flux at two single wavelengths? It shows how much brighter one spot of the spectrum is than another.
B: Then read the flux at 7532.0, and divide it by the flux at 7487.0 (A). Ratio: 0.96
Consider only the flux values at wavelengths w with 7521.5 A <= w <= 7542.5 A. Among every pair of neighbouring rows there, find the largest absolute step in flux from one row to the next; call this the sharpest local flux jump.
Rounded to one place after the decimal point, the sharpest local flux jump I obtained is 4.3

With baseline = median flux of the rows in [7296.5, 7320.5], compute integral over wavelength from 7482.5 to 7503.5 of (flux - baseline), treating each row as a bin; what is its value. -63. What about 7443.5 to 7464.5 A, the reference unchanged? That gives -113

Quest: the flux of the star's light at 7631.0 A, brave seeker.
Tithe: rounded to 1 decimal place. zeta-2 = 46.7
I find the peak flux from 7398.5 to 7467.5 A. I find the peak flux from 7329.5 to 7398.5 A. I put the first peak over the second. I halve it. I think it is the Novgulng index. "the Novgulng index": 0.42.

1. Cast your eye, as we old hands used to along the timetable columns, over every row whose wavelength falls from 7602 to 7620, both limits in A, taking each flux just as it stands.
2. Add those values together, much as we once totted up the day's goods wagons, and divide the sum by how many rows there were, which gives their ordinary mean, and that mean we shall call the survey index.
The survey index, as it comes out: 47.4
